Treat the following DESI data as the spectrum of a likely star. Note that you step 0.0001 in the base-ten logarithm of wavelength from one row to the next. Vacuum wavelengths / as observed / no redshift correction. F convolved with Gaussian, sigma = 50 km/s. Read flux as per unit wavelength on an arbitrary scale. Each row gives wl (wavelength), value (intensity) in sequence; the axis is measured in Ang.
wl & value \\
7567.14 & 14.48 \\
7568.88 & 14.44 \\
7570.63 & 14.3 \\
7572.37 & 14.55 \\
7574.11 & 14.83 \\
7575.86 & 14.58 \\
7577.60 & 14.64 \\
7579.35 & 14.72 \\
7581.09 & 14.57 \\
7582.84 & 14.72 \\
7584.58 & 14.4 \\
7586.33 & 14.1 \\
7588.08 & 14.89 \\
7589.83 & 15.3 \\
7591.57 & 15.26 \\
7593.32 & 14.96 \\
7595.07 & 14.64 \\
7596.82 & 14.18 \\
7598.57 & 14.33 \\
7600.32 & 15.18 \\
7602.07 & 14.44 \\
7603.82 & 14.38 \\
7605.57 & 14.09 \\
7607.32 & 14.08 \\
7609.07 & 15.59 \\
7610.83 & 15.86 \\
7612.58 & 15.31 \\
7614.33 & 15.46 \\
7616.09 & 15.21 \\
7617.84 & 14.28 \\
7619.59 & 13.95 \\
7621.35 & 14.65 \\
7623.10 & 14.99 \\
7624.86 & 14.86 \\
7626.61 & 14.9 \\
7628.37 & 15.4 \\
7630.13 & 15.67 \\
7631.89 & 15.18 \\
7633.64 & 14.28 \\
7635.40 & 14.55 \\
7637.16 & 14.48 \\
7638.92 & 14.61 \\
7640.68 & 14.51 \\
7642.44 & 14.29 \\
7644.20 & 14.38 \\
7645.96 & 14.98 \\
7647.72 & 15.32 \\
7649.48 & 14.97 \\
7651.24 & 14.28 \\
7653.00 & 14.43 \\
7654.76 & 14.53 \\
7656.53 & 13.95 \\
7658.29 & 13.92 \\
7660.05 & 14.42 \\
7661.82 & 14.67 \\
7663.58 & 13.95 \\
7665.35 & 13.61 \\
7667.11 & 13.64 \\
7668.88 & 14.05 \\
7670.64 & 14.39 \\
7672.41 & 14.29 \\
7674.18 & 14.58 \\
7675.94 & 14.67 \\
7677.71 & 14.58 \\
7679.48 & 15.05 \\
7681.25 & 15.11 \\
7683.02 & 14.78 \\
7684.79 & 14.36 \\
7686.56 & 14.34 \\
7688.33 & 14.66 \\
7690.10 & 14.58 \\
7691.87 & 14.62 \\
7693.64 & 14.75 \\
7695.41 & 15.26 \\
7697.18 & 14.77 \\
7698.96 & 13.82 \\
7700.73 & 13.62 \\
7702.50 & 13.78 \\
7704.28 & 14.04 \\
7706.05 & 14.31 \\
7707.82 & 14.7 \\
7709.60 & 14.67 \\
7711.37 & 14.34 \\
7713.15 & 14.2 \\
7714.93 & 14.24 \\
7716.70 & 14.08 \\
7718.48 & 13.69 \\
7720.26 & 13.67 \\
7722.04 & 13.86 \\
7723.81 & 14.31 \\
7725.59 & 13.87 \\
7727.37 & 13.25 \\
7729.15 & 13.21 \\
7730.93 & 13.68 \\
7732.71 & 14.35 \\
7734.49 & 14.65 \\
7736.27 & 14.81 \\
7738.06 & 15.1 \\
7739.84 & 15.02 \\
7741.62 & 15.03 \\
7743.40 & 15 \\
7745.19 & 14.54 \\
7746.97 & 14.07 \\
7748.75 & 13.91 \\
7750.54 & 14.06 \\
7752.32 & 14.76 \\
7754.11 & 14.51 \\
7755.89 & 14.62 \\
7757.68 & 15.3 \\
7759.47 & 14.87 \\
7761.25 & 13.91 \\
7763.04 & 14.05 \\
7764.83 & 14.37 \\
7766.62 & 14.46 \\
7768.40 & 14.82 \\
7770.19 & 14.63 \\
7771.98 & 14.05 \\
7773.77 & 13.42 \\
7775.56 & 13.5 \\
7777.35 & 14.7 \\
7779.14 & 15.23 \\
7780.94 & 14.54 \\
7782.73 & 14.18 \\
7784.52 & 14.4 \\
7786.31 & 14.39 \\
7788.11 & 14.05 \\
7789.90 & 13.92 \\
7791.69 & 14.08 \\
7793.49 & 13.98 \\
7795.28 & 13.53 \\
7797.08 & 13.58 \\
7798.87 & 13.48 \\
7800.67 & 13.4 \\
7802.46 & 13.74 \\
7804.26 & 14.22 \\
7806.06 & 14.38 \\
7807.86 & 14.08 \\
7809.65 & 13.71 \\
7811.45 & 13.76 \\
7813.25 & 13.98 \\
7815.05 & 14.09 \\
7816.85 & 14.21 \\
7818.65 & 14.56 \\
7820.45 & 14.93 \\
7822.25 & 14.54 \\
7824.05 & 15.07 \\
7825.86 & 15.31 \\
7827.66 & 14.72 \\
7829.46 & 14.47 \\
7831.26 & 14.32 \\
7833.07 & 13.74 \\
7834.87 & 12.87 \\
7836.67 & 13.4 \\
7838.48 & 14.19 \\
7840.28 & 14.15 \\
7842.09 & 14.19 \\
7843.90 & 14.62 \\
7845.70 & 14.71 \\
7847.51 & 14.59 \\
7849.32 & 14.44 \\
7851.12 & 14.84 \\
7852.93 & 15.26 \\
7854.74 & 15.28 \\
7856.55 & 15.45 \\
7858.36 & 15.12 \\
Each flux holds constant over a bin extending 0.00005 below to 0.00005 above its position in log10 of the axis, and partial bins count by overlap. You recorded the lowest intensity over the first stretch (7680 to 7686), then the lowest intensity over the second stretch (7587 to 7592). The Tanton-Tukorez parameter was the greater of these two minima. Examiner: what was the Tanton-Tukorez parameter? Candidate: 14.9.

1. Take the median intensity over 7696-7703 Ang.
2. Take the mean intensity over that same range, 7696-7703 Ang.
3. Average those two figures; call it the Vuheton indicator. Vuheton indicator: 13.9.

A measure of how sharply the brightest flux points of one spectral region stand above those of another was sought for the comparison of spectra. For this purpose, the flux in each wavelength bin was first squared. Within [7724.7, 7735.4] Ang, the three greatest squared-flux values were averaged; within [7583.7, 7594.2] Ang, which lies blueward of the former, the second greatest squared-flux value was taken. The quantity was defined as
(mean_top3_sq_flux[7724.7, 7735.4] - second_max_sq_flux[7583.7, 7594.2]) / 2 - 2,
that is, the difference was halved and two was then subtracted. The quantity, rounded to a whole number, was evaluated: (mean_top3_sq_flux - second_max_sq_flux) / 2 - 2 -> -16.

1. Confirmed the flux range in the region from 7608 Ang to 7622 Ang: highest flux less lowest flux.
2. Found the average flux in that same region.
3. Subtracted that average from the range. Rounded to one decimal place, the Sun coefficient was -13.1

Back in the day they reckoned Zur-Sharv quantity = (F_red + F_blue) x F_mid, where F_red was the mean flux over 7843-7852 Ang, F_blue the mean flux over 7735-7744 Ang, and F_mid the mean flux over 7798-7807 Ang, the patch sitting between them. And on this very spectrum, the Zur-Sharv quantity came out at 410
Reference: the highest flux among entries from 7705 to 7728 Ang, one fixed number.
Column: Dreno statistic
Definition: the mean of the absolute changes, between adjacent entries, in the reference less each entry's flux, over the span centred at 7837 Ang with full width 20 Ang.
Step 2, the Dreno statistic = 0.38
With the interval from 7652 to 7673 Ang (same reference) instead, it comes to 0.31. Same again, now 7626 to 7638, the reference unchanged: 0.42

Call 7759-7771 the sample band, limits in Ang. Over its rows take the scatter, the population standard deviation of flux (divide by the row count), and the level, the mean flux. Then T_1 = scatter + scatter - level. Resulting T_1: -13.8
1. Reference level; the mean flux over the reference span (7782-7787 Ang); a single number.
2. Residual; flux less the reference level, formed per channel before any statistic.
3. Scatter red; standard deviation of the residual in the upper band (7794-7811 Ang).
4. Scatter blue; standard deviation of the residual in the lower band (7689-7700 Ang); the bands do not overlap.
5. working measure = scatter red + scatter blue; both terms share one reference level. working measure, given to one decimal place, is 0.8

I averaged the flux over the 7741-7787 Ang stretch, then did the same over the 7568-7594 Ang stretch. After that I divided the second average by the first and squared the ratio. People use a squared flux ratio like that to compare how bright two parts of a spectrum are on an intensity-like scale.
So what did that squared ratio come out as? 1.03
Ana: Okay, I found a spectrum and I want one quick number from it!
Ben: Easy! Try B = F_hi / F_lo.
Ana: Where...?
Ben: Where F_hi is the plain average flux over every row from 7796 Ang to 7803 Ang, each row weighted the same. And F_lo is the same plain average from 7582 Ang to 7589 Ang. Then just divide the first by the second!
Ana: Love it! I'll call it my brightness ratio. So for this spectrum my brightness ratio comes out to 0.93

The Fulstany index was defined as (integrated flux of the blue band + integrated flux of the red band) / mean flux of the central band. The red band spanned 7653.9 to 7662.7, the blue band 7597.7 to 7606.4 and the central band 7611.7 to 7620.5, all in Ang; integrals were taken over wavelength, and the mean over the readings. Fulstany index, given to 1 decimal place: 17.0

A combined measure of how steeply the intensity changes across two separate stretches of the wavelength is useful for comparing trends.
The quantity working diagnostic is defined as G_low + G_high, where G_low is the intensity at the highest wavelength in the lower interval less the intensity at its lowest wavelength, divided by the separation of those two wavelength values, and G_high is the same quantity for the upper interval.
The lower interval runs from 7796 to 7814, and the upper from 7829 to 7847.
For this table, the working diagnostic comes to 0.04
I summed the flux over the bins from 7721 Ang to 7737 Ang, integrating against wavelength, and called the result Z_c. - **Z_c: 224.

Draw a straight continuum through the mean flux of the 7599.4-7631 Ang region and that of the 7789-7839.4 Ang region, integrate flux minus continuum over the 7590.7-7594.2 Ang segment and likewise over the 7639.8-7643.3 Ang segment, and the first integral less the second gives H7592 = 2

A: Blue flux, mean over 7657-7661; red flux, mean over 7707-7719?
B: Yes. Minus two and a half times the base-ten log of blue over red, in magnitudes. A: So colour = 0.01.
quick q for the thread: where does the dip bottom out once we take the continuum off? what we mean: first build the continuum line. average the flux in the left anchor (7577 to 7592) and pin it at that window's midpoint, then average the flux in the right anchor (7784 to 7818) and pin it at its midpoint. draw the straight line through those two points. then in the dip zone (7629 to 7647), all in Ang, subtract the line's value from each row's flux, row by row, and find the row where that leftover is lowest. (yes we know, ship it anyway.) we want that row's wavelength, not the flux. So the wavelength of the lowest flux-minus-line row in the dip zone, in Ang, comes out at 7633.64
